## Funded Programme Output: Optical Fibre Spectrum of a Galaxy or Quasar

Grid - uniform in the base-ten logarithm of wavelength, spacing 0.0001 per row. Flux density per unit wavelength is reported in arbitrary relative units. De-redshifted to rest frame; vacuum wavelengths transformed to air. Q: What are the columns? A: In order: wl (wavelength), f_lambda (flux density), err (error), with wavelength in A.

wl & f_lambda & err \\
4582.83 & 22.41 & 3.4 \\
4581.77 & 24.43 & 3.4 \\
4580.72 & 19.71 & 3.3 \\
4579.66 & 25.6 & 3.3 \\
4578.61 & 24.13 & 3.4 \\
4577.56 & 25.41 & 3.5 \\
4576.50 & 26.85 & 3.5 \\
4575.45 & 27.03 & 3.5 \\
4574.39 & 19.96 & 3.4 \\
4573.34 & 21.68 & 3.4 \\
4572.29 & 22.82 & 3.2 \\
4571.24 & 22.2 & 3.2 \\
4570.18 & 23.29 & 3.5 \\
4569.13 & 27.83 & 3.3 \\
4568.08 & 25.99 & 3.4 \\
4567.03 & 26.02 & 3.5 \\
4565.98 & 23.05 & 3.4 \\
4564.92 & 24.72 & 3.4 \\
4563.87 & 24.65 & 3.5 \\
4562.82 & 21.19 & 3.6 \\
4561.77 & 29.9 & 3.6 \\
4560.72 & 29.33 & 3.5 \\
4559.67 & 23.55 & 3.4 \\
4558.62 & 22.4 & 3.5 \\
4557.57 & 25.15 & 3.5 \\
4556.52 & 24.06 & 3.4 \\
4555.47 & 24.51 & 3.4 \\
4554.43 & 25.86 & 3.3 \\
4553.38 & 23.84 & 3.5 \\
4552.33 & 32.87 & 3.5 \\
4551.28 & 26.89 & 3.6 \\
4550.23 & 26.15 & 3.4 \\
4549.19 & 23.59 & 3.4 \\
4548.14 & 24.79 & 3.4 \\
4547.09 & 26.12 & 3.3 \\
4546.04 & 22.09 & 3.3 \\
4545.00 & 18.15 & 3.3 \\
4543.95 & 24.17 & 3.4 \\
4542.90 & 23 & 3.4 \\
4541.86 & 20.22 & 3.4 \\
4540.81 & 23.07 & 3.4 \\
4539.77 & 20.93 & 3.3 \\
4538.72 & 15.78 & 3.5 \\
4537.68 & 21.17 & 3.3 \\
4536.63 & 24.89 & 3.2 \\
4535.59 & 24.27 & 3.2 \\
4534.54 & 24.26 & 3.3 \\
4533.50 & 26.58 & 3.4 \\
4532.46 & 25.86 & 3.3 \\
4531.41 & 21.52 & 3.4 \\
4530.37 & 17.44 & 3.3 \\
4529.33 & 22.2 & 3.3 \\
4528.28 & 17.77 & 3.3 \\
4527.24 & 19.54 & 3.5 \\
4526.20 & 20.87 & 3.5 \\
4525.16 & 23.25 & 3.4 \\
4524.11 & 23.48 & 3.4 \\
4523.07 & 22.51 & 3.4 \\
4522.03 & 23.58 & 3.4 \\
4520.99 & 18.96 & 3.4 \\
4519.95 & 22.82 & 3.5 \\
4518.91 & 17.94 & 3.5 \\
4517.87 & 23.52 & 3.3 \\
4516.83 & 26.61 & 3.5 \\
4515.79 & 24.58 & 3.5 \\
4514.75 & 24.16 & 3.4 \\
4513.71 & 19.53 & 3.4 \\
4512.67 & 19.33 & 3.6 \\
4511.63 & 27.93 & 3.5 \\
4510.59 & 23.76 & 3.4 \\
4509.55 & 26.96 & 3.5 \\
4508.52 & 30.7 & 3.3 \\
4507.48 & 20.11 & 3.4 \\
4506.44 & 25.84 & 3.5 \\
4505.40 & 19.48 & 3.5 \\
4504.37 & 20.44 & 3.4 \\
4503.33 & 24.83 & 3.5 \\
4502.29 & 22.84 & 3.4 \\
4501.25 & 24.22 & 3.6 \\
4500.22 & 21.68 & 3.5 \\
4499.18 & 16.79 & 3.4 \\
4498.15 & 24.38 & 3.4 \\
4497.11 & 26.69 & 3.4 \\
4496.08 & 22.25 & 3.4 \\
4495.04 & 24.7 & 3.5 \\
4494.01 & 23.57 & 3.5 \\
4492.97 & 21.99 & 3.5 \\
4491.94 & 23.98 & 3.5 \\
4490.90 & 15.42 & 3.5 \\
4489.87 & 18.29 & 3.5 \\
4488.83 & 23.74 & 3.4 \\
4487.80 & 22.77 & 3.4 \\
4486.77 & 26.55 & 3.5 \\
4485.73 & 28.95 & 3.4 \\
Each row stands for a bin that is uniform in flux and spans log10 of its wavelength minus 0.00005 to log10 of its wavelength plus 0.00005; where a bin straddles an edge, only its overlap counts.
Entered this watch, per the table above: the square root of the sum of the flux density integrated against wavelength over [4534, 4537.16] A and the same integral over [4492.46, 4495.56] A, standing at 12.2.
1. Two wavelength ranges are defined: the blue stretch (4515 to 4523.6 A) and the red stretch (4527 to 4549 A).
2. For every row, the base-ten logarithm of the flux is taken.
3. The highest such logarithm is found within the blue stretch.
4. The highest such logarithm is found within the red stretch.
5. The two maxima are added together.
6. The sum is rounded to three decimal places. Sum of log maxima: 2.850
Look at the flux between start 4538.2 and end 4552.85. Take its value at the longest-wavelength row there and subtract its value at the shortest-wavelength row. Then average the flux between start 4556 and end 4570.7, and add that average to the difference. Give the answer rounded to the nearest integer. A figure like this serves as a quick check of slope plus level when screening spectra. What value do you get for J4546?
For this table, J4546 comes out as 42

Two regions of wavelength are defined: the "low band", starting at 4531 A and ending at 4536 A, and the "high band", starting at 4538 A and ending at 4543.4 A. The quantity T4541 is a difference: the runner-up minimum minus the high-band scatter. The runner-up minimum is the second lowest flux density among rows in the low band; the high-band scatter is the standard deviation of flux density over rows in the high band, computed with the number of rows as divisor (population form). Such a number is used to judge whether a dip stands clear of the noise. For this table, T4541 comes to 21.6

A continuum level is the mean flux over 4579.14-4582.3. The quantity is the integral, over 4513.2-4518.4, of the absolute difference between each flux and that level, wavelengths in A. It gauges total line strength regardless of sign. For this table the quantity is 10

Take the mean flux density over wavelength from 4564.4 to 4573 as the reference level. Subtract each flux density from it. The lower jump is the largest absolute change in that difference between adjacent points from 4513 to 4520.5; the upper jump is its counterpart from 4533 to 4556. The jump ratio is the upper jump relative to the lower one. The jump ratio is 1.62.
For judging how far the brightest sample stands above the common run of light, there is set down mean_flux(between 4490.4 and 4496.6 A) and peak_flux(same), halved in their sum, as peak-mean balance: 23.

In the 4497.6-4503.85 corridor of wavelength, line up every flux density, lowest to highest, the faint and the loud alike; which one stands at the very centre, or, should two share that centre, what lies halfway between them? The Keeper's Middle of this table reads 23.5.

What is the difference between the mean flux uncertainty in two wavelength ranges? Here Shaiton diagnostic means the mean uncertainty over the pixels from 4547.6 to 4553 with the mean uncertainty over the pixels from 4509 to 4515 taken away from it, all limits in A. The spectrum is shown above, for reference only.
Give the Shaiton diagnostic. -0.01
